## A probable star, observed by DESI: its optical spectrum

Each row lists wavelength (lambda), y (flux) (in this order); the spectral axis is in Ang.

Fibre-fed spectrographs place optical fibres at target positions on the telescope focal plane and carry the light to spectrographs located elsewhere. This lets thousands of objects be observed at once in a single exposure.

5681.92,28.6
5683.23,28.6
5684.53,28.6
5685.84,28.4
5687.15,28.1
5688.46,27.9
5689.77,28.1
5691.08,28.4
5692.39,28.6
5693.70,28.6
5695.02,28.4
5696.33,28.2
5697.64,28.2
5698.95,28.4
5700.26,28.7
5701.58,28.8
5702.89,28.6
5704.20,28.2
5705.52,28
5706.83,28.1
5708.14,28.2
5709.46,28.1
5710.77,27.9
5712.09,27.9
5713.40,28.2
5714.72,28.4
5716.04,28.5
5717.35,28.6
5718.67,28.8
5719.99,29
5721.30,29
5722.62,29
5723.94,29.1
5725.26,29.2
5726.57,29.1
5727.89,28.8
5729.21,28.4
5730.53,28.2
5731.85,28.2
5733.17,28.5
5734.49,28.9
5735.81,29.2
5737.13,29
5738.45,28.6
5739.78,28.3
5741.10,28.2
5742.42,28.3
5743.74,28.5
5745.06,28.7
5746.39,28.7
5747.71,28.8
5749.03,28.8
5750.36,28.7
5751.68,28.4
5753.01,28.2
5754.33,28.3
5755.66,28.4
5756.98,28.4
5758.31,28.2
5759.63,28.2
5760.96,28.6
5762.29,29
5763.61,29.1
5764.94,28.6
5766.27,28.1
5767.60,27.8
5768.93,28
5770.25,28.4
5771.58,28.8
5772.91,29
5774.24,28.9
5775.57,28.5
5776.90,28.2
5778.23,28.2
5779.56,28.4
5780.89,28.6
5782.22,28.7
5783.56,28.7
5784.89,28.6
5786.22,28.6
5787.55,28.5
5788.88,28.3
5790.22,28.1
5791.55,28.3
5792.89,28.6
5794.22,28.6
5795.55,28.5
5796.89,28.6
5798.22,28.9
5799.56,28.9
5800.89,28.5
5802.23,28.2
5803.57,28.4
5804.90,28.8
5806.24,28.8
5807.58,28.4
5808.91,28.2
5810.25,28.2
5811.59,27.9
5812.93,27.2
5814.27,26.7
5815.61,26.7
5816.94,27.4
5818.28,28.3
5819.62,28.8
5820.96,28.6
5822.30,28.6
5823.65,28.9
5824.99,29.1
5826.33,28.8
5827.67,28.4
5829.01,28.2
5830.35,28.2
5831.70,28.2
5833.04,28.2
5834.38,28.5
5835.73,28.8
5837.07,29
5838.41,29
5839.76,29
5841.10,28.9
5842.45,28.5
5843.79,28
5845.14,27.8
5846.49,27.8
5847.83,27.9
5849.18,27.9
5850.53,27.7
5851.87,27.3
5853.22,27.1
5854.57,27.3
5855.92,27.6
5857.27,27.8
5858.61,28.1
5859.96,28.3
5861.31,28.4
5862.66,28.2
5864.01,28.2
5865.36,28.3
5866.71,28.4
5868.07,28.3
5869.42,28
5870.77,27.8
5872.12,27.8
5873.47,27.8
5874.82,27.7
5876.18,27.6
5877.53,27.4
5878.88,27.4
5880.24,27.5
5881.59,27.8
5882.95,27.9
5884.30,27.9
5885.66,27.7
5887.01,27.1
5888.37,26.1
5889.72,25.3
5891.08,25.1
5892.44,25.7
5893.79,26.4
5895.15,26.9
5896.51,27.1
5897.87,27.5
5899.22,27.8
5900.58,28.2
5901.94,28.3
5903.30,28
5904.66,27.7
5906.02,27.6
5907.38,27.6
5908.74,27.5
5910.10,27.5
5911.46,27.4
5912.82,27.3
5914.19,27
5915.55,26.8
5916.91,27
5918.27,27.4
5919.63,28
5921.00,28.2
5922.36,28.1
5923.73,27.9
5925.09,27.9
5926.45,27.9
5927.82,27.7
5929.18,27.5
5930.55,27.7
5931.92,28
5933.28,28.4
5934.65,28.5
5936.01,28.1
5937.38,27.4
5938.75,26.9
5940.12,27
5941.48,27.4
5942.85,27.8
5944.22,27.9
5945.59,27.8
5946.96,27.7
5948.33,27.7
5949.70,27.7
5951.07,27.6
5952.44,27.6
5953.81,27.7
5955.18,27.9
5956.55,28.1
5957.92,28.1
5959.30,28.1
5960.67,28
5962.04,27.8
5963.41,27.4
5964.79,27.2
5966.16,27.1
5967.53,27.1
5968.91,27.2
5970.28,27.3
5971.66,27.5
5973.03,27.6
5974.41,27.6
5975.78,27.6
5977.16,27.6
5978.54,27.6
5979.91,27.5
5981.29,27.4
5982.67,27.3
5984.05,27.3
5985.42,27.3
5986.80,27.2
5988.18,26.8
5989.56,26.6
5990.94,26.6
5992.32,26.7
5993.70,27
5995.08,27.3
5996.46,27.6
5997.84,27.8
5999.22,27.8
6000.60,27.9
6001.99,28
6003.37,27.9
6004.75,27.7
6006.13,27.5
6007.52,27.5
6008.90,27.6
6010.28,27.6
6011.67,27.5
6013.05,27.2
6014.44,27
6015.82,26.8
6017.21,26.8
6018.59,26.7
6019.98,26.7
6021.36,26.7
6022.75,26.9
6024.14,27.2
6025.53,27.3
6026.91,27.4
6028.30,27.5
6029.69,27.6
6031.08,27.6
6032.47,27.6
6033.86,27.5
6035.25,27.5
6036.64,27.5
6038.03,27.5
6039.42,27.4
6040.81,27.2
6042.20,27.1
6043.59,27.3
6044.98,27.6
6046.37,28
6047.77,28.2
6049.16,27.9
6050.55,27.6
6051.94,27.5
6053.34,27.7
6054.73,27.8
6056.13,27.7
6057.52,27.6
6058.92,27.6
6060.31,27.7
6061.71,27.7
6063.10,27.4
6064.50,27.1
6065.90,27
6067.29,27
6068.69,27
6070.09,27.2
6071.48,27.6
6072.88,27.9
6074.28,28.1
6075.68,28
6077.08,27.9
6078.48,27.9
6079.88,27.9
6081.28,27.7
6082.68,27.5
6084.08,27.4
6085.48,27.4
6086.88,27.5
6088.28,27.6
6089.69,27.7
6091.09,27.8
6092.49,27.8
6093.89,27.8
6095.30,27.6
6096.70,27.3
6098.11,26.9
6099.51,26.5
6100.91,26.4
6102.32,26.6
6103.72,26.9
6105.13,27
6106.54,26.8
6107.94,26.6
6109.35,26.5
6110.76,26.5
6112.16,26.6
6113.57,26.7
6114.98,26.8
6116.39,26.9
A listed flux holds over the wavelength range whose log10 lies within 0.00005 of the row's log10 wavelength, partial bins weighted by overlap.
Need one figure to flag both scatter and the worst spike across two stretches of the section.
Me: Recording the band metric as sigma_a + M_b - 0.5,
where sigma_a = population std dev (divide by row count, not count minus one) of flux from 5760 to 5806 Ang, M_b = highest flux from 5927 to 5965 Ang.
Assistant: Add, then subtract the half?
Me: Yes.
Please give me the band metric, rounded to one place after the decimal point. 28.3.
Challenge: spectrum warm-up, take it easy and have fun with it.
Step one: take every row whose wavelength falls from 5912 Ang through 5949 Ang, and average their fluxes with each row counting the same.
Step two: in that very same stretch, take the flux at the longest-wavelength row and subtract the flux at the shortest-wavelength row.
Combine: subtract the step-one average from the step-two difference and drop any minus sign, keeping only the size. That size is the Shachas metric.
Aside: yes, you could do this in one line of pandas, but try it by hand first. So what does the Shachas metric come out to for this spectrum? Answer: 27.3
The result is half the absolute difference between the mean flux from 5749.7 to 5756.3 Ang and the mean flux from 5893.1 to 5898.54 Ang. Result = 0.71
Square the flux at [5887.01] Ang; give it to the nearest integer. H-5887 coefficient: 734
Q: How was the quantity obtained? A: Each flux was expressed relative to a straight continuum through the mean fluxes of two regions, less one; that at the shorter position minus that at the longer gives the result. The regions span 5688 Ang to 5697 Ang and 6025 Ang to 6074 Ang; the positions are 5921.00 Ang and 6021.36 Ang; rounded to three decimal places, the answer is 0.046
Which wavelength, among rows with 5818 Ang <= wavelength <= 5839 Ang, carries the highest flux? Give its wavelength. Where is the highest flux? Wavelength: 5824.99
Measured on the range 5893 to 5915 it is 5901.94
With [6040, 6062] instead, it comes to 6047.77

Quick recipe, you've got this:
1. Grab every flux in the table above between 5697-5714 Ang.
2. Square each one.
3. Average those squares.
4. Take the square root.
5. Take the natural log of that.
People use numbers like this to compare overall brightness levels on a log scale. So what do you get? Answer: 3.34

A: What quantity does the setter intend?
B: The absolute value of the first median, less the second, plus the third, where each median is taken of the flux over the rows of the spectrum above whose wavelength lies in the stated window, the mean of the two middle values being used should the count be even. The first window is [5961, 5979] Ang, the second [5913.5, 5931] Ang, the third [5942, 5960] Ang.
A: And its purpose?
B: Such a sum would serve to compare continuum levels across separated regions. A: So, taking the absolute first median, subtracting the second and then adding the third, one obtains 27.6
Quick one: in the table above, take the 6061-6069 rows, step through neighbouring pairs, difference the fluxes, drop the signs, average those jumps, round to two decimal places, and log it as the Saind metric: 0.14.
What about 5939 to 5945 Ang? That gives 0.30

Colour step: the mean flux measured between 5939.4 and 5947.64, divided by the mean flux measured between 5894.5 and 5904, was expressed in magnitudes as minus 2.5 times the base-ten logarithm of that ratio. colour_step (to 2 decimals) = 0.00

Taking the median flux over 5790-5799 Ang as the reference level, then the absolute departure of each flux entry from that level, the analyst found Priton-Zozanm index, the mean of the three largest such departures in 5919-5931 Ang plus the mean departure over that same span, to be 1.7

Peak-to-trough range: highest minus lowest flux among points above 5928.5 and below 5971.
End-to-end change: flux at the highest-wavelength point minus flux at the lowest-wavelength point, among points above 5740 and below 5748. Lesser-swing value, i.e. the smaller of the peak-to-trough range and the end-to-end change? 0.60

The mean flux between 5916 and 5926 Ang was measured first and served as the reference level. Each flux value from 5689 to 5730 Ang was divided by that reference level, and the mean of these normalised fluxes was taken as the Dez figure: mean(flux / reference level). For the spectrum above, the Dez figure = 1.026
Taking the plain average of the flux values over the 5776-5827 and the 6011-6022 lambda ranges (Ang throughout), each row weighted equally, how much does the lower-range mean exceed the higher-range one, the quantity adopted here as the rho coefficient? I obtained 1.4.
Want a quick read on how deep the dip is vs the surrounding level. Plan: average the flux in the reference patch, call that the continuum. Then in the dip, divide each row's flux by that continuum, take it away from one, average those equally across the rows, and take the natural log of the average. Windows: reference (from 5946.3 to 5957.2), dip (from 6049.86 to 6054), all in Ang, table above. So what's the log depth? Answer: -5.2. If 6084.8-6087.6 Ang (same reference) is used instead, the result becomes -4.5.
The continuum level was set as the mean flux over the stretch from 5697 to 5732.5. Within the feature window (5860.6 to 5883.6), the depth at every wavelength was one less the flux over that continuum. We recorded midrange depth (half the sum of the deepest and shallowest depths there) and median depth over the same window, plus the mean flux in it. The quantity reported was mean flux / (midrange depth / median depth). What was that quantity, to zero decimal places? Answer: 33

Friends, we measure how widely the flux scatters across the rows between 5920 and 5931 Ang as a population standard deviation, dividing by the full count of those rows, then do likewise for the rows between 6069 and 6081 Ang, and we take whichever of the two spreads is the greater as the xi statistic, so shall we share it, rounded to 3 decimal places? 0.267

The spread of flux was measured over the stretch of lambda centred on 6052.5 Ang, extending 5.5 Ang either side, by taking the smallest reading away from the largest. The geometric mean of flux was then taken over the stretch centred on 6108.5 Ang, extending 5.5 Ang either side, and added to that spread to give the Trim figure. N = 27.4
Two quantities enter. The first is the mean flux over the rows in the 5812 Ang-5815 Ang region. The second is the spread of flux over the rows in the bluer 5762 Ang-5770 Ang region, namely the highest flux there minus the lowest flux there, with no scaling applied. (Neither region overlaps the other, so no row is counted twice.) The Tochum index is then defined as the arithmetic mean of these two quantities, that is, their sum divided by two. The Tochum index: 14.1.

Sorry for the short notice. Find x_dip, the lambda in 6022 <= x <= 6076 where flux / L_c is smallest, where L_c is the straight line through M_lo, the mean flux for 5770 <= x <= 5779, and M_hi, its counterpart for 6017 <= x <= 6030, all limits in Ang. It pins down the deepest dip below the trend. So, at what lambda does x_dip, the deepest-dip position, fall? 6022.75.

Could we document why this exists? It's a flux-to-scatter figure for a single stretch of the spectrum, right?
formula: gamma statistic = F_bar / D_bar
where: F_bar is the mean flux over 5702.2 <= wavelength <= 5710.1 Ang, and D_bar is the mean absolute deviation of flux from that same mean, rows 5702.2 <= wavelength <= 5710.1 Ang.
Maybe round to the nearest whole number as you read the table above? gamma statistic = 212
